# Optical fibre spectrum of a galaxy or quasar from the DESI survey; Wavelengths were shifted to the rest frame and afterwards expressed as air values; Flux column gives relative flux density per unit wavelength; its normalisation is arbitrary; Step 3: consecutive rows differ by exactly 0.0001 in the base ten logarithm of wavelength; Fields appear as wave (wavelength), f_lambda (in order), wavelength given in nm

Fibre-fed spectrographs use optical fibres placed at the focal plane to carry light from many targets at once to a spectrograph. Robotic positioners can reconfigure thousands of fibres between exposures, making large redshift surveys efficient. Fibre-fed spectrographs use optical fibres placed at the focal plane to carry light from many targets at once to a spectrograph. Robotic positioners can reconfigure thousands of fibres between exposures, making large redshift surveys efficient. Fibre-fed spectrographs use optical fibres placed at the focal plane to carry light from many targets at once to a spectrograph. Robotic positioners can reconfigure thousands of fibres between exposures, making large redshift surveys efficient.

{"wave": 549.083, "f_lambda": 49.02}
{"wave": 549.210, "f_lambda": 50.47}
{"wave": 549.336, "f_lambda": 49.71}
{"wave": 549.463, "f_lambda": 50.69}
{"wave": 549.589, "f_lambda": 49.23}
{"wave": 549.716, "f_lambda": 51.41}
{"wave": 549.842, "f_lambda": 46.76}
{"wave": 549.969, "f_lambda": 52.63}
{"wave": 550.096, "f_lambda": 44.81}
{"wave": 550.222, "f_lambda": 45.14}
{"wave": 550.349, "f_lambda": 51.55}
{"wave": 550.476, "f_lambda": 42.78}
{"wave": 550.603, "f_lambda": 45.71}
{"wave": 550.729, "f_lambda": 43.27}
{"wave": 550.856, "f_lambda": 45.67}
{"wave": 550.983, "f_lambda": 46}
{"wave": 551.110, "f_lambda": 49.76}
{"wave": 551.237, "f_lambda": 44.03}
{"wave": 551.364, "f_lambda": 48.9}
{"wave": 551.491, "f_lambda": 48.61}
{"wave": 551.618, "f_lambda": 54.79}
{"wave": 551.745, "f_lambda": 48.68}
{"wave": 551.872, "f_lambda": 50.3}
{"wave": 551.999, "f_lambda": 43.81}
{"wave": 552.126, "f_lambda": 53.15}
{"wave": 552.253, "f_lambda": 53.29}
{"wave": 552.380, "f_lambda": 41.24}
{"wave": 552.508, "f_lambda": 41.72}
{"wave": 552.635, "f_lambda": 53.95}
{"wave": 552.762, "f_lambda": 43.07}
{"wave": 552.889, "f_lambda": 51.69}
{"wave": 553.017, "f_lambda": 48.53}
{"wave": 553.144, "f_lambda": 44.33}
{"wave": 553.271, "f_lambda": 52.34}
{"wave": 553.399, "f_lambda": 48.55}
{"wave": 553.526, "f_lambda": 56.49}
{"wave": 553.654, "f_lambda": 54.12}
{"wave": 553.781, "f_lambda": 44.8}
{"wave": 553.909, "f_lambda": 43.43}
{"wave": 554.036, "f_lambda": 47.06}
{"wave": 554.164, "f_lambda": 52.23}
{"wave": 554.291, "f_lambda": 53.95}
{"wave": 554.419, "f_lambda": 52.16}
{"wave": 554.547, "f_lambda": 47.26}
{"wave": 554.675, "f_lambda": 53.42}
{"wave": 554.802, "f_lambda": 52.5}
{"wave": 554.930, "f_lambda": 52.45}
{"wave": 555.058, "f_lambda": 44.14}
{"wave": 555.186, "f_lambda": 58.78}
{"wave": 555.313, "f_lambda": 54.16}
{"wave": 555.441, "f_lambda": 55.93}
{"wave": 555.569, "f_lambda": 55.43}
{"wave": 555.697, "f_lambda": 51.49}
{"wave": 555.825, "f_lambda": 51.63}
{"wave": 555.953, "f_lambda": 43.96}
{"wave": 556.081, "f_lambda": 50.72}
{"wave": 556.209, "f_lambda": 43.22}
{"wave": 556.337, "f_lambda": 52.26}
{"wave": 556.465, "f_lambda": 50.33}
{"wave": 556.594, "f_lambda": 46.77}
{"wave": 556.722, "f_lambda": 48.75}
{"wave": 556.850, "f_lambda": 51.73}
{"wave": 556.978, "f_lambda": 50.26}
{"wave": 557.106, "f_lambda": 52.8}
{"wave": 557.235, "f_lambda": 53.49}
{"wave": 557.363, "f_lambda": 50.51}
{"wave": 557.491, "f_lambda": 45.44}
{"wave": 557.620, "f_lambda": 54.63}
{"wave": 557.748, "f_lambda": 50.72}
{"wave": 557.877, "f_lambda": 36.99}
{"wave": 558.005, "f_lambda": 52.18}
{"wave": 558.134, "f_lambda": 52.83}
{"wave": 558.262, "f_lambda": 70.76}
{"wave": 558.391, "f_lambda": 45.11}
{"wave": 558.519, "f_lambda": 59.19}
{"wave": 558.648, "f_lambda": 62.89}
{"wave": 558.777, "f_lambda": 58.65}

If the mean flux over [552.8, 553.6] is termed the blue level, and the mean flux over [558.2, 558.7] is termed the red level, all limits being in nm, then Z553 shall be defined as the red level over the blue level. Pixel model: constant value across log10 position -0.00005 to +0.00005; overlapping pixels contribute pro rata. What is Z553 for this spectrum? 1.18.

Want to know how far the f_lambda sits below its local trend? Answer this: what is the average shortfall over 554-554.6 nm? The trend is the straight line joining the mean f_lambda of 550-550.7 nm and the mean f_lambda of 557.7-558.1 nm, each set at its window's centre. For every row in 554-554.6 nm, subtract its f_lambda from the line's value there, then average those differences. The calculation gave -4.2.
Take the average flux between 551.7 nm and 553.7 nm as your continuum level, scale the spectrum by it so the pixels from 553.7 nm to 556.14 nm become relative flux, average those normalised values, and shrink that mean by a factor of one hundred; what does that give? 0.0104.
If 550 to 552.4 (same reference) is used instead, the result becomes 0.0097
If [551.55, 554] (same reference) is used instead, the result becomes 0.0100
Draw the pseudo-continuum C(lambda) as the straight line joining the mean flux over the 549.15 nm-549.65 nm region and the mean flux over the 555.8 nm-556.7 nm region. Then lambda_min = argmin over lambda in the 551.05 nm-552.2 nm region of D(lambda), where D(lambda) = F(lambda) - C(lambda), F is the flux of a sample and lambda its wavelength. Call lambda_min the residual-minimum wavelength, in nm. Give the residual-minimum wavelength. 551.999 nm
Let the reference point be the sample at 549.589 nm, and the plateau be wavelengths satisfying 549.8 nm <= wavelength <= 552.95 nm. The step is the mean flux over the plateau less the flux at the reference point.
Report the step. -1.6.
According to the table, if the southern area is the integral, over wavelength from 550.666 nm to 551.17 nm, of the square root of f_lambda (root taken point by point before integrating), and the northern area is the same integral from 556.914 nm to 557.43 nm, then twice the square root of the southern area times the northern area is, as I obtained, 7.13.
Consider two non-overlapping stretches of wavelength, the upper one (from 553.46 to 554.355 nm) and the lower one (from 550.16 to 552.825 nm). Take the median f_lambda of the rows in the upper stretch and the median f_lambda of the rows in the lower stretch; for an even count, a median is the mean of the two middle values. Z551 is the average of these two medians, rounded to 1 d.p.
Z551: 49.1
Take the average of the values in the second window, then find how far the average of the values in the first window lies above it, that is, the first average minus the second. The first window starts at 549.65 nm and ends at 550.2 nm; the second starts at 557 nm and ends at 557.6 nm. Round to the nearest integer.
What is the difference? -2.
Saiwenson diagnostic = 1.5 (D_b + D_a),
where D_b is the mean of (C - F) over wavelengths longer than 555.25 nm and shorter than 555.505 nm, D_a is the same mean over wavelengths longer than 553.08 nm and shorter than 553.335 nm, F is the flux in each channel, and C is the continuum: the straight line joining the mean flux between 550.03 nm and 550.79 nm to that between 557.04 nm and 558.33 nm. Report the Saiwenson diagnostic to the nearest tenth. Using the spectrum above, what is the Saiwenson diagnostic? -8.0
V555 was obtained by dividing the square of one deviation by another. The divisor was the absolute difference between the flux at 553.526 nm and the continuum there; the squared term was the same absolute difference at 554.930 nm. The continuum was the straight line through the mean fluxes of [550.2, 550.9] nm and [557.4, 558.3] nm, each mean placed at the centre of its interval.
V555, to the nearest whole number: 1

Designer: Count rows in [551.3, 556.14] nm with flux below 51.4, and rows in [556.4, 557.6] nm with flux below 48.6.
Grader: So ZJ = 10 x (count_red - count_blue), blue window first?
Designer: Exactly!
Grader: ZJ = -160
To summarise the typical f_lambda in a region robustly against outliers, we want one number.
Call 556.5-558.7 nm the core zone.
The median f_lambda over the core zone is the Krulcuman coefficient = 51.7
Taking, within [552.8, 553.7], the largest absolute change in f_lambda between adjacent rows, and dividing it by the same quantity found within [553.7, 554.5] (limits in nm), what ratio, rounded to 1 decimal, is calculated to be 1.5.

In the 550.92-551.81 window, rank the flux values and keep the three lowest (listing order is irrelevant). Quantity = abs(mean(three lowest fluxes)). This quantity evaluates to 46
